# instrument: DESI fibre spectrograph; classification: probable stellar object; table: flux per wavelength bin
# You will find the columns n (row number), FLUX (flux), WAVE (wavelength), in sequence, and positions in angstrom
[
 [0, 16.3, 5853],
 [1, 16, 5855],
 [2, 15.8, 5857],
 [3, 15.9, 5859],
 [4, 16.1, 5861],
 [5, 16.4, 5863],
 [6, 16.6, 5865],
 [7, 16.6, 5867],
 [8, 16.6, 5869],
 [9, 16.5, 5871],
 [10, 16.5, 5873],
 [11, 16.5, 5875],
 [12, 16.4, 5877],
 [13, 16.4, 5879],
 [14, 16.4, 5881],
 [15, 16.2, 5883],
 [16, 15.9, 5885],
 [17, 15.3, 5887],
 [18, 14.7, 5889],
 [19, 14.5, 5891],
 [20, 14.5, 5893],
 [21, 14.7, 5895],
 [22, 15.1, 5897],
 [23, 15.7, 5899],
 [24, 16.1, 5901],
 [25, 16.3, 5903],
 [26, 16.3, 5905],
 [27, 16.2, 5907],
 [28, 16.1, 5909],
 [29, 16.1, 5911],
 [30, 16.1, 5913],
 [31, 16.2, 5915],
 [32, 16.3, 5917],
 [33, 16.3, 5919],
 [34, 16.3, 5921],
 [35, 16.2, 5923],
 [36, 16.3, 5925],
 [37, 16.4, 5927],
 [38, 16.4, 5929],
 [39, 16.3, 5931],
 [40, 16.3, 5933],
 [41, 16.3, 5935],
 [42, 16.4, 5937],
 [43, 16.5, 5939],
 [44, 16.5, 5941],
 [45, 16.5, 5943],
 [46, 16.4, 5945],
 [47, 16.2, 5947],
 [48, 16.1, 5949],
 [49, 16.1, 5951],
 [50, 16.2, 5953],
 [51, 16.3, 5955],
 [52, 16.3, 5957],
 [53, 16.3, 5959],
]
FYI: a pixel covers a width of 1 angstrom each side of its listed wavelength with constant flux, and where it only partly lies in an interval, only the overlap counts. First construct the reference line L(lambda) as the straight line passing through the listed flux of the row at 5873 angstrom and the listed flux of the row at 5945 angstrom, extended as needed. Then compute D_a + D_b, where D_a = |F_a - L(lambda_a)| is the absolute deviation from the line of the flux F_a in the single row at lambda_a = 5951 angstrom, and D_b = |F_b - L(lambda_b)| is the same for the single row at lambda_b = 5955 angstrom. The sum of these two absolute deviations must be 0.38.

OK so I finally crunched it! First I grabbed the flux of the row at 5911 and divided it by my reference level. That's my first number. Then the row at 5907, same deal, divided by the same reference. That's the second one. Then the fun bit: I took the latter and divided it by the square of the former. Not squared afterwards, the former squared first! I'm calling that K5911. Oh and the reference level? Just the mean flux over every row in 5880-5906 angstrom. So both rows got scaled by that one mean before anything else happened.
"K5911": 0.97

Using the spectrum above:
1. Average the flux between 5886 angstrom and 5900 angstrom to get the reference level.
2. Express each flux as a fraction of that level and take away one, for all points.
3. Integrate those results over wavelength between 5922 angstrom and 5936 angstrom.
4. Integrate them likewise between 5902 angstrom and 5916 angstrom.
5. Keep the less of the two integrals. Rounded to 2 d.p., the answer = 1.18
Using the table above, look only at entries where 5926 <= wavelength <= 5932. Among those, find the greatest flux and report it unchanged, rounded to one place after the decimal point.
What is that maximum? 16.4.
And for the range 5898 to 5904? 16.3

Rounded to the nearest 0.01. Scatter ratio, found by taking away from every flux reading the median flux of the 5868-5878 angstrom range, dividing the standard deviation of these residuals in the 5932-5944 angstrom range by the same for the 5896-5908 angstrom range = 0.21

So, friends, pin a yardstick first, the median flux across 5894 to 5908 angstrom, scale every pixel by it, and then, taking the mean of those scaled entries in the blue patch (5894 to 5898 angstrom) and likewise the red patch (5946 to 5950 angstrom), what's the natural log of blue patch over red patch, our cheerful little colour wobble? -0.081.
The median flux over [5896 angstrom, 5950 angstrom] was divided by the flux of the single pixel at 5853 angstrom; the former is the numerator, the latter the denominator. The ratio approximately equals 1.00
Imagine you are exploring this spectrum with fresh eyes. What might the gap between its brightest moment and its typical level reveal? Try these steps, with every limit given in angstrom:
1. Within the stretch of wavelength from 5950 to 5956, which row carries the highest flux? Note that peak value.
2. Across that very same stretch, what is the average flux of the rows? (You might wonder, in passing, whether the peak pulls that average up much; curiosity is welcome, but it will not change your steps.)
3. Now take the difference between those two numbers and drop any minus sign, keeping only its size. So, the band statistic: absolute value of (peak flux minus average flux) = 0.10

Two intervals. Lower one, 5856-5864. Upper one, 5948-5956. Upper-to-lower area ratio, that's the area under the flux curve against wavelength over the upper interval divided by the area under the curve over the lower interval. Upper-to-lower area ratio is 1.01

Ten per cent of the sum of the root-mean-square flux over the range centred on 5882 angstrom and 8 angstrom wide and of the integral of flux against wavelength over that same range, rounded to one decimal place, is 14.6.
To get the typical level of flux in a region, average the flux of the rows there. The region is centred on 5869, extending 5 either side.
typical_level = 16.6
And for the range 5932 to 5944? 16.4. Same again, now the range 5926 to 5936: 16.3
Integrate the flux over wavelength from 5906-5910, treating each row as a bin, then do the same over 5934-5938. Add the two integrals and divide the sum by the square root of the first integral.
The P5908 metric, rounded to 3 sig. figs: 16.2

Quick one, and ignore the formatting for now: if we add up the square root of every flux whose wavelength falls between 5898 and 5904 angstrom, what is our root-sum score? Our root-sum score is 12.01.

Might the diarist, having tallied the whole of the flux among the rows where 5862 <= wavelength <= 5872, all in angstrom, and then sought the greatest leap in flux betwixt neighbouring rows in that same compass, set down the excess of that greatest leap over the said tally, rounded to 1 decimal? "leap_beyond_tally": -82.5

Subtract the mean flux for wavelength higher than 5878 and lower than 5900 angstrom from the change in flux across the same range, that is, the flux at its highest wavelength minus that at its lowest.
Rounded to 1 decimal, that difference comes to -16.1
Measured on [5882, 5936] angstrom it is -15.8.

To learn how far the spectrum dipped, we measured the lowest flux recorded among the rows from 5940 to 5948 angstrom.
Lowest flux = 16.2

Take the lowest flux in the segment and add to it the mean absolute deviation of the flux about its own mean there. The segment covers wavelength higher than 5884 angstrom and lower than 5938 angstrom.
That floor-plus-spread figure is 15.0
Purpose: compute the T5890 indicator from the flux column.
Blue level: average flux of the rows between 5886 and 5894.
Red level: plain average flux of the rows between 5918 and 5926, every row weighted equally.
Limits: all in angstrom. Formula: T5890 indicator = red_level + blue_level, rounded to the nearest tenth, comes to 31.0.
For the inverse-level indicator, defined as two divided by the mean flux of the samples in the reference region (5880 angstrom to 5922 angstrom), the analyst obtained 0.127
